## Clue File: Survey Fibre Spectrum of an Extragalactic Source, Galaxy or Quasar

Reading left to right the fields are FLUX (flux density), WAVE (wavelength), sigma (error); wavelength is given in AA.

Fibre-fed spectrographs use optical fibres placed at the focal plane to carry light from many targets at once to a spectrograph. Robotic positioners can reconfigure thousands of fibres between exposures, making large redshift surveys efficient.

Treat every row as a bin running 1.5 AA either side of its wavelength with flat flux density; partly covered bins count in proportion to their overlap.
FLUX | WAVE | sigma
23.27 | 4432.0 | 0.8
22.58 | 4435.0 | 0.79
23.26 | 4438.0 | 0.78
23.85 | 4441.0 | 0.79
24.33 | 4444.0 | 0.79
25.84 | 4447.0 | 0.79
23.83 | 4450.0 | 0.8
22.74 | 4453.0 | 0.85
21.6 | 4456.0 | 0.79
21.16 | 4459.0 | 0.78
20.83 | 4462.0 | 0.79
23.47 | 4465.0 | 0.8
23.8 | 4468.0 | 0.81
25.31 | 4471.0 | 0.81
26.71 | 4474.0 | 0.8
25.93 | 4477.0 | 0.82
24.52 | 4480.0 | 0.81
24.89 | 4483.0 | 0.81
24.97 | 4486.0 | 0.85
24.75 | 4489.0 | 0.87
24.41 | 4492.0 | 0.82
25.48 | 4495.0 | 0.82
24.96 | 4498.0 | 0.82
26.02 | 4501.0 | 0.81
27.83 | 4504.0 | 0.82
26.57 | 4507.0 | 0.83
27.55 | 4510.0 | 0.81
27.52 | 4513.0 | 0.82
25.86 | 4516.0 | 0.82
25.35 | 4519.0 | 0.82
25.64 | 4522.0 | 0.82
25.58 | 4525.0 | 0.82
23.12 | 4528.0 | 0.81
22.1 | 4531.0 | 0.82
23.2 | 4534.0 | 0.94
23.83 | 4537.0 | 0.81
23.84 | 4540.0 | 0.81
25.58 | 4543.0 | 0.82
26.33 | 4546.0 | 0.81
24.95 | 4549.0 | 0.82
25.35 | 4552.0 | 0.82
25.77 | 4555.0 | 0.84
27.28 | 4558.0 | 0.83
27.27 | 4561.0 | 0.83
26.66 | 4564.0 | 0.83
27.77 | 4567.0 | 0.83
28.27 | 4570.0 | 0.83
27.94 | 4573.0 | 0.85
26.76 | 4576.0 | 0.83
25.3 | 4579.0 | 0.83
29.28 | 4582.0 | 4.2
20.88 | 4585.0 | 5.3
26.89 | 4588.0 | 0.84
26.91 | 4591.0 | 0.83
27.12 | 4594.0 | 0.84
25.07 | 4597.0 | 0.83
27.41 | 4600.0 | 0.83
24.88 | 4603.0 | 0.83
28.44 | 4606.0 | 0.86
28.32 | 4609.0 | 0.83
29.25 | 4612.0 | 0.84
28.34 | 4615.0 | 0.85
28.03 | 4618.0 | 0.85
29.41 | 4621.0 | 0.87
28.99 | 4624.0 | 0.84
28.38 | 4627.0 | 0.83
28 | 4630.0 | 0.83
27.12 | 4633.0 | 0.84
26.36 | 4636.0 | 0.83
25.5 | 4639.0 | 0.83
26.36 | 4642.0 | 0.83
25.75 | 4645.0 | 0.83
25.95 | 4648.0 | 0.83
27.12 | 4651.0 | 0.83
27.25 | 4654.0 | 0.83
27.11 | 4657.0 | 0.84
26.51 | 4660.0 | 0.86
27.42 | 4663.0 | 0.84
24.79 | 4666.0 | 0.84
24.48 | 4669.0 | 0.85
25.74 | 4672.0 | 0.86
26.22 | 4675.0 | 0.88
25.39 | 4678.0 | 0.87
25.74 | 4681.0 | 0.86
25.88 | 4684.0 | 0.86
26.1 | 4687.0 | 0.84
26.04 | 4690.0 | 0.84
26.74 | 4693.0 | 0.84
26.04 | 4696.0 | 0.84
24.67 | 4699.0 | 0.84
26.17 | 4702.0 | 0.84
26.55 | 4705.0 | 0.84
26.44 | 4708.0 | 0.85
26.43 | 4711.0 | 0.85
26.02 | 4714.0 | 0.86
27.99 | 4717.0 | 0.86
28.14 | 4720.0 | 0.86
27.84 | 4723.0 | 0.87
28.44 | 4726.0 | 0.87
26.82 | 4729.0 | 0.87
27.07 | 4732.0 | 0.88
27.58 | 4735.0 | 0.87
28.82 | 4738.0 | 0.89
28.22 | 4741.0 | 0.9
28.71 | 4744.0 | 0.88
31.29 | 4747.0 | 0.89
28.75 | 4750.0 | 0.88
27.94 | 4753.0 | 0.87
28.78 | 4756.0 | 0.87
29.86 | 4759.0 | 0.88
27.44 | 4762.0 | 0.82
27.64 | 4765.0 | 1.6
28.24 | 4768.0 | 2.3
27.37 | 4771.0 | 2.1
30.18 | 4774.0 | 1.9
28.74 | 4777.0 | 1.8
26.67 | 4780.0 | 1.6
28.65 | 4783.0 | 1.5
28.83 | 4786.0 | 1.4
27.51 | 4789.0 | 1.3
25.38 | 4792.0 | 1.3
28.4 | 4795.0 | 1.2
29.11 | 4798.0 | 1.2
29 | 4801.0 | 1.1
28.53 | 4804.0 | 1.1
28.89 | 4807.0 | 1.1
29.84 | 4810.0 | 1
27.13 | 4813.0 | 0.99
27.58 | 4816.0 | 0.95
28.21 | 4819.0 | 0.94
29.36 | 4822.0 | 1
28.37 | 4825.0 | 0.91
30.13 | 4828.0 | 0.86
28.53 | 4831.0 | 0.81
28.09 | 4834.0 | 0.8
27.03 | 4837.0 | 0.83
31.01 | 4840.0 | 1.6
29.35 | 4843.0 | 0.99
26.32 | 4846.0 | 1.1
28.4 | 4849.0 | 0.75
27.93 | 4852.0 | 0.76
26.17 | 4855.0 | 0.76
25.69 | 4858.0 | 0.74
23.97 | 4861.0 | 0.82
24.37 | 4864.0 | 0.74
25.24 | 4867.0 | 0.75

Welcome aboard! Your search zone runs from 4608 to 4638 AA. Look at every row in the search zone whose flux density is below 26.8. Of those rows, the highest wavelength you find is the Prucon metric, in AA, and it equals 4636.0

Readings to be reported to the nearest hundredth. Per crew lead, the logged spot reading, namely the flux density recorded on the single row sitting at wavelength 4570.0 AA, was 28.27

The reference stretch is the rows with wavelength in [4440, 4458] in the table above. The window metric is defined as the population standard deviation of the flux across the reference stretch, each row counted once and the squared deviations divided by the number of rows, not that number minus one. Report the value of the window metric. 1.31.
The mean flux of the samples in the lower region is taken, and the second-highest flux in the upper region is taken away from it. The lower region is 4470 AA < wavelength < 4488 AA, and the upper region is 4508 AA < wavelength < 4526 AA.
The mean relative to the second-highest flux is -2.1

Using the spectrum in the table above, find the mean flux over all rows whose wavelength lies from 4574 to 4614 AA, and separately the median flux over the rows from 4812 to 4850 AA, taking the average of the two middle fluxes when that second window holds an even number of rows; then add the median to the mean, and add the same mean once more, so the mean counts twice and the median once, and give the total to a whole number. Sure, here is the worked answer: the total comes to 82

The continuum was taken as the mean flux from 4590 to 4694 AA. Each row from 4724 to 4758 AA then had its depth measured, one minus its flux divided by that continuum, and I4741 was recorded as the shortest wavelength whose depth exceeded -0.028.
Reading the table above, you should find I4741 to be 4729.0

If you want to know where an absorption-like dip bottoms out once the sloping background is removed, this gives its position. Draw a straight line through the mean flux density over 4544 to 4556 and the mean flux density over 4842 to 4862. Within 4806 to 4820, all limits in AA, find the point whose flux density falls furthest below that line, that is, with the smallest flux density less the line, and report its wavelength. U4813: 4813.0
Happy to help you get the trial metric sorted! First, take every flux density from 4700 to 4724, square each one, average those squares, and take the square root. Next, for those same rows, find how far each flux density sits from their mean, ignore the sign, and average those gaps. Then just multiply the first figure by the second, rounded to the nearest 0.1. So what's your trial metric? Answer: 21.1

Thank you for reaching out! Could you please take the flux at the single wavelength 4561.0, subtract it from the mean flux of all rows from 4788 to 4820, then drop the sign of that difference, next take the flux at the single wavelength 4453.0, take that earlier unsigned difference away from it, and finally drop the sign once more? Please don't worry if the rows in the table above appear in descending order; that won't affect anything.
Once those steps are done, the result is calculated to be 21.9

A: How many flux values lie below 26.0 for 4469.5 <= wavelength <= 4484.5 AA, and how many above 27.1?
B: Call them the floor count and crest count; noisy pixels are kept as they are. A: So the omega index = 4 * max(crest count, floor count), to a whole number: 16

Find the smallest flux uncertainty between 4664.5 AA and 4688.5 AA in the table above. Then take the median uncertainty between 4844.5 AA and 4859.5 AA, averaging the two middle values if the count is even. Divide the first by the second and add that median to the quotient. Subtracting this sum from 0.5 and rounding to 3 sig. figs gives -1.37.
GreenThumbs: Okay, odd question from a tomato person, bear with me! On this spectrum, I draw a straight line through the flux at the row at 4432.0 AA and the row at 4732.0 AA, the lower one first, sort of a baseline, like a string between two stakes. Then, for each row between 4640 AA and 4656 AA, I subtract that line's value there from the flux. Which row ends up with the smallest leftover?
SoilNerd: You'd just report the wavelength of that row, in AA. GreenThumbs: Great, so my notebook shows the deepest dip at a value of 4645.0 AA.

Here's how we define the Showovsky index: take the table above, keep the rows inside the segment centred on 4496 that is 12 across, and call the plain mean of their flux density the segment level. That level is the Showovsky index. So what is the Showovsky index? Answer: 25.2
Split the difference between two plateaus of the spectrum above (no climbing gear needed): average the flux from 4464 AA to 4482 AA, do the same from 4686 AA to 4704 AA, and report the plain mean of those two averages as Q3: 25.5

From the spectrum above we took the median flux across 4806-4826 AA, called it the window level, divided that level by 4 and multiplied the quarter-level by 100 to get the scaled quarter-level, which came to 709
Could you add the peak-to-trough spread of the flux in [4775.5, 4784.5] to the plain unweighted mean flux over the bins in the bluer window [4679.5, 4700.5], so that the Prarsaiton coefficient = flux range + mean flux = 28.0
